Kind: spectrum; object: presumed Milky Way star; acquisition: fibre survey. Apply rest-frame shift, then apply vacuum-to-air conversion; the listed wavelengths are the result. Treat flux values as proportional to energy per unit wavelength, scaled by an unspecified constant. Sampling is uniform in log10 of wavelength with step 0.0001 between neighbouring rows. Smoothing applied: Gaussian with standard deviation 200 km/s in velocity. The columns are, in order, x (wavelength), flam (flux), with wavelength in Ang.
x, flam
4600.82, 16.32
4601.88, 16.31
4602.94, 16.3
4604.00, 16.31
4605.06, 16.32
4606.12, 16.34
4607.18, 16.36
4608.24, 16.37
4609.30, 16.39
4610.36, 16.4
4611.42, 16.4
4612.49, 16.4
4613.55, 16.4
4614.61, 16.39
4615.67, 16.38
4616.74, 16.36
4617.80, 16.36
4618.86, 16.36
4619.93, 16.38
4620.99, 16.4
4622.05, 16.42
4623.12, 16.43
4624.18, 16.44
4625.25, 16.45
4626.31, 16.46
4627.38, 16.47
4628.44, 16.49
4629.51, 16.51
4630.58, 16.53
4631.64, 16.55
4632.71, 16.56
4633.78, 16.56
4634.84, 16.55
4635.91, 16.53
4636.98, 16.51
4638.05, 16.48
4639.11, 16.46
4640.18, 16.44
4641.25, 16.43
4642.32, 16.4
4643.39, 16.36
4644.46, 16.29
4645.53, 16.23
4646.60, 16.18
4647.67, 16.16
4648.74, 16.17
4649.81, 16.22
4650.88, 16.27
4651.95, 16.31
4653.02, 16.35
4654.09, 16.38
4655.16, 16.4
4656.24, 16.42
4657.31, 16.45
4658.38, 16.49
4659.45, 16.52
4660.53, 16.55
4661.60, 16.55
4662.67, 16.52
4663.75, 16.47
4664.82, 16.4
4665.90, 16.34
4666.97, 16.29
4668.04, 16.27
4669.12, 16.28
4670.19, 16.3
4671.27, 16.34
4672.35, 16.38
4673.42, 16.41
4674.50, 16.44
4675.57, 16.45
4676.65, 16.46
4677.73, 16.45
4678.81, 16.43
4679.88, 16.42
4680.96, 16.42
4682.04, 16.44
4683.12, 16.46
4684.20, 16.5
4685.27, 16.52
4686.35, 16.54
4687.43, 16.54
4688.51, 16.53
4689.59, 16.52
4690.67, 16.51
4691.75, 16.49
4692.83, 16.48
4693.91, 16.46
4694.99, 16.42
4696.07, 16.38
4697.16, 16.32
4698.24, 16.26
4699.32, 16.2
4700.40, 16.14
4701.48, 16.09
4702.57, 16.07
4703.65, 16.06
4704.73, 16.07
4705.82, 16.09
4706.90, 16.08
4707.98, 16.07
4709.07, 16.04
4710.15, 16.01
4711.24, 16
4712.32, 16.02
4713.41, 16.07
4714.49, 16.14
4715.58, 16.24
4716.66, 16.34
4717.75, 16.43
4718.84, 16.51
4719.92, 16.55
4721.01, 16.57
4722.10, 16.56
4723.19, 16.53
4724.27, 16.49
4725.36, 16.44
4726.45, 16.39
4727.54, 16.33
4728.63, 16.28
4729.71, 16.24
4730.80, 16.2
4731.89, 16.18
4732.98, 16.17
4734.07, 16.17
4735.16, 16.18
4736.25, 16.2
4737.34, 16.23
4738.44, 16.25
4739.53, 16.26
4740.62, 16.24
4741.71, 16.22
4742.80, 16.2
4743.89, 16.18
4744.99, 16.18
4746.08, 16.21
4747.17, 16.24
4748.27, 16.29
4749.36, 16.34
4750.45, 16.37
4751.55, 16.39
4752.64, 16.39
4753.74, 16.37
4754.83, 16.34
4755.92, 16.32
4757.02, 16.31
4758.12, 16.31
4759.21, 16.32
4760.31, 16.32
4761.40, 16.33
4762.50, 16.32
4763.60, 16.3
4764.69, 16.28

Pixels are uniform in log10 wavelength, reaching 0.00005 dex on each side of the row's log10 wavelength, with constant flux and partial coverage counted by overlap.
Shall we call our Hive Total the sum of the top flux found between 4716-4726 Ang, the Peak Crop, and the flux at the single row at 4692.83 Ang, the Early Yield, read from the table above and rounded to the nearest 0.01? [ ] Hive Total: 33.05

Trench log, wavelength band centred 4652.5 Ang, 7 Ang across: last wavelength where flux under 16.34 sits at 4651.95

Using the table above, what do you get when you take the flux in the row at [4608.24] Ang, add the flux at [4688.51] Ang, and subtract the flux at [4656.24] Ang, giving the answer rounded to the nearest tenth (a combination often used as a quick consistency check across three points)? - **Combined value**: 16.5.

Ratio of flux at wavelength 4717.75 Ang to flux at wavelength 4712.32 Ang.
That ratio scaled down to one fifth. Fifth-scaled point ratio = 0.205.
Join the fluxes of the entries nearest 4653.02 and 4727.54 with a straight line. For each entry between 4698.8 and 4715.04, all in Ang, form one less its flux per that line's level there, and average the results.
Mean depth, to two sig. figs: 0.016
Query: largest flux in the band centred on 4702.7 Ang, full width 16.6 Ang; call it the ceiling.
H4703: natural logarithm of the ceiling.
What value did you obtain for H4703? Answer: 2.80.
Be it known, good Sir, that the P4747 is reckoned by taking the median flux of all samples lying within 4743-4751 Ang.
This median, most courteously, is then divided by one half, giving 32.5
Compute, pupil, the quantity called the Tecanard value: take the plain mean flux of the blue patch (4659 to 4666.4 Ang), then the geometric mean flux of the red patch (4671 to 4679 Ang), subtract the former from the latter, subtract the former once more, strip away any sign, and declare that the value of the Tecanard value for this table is 16.5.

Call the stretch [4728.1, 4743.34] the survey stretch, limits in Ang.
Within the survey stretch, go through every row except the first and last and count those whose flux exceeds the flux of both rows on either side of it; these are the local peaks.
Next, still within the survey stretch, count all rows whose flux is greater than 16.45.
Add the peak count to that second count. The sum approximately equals 1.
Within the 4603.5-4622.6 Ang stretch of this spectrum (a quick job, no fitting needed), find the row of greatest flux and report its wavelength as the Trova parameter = 4622.05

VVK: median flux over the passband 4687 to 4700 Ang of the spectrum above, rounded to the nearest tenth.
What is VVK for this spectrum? 16.5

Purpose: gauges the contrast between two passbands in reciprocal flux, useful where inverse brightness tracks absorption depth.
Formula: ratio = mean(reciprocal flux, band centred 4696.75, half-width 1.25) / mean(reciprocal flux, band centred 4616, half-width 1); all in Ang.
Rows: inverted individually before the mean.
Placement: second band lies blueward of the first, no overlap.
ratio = 1.00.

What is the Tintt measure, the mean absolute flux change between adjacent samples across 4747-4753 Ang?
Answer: 0.030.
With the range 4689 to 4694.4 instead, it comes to 0.015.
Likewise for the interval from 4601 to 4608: 0.014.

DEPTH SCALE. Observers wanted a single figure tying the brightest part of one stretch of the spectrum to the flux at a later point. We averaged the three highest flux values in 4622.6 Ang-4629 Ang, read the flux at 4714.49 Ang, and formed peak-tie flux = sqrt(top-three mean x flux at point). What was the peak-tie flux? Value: 16.31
